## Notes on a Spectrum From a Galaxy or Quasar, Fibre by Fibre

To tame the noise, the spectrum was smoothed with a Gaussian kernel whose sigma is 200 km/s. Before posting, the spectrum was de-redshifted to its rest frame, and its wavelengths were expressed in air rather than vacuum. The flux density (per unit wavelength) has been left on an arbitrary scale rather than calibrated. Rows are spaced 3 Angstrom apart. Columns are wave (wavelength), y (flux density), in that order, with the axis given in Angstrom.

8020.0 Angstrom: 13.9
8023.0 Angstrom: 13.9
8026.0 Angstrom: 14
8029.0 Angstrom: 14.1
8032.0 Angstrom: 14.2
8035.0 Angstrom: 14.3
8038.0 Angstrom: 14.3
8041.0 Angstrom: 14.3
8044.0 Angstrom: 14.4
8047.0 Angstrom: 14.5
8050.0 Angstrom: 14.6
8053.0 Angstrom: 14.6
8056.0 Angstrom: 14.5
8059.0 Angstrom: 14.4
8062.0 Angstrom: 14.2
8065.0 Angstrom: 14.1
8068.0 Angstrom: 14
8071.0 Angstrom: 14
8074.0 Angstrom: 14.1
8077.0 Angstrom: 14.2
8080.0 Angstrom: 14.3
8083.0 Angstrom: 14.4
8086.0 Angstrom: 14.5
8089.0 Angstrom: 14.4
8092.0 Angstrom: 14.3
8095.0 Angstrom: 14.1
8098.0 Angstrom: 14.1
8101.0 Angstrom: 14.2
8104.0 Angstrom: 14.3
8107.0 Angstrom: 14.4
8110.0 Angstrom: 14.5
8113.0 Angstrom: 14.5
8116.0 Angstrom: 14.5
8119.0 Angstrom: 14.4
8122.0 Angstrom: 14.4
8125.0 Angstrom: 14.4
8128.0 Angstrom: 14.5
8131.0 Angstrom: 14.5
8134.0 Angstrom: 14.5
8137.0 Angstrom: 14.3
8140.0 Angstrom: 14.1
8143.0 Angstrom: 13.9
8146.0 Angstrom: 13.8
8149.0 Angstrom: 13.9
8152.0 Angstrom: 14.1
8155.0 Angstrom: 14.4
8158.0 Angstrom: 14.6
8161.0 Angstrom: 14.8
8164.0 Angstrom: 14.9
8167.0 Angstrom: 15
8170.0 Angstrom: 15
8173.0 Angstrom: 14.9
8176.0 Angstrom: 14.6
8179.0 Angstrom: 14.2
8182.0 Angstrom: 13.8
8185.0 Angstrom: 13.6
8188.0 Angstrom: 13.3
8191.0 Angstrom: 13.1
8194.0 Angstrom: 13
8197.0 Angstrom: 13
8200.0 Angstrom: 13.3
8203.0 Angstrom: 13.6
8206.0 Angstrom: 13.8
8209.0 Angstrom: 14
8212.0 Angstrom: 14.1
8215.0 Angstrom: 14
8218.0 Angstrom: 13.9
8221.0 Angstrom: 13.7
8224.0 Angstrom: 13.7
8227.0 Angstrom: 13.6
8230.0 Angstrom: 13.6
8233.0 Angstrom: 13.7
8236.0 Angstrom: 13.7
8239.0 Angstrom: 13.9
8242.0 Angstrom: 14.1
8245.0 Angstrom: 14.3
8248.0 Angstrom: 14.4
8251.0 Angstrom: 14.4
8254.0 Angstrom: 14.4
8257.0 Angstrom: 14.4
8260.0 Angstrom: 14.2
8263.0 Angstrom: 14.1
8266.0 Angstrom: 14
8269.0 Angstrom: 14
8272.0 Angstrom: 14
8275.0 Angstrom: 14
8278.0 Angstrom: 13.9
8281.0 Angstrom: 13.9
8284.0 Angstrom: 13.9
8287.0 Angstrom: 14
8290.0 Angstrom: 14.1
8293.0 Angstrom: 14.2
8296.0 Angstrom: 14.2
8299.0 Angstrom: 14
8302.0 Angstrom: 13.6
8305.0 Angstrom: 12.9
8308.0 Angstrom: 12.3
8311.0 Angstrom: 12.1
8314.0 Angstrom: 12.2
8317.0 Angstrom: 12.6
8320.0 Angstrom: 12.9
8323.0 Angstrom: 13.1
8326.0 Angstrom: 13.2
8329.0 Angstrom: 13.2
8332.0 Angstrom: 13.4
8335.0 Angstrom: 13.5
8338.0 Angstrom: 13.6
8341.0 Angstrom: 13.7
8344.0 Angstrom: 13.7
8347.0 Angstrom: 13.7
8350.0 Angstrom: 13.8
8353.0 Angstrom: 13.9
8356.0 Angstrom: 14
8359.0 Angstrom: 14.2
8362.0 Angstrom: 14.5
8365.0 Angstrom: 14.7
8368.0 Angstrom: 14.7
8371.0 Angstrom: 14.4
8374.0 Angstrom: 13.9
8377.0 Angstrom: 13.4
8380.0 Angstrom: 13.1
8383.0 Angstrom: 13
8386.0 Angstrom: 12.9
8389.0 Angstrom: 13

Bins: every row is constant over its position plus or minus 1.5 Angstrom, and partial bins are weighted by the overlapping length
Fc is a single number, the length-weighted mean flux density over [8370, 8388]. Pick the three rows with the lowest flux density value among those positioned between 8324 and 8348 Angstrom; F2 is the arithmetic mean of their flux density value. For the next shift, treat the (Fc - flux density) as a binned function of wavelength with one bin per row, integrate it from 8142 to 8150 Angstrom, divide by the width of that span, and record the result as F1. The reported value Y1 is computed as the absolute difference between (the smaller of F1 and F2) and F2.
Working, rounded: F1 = -0.5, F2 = 13.3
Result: 13.7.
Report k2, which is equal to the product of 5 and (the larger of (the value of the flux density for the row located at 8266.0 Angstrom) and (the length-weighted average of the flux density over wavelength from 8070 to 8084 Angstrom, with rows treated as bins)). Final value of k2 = 71.0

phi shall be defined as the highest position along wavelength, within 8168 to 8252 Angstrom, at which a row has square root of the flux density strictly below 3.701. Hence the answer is 8230.0 Angstrom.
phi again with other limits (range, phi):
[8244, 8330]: 8329.0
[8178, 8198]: 8197.0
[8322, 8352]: 8338.0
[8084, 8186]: 8185.0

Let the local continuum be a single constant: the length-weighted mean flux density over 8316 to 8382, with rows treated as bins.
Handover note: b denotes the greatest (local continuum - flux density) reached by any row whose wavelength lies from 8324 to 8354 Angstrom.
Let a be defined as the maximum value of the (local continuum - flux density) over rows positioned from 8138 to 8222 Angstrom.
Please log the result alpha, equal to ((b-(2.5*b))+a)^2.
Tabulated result 0.0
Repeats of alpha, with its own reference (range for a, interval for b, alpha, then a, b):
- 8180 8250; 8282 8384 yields 2.9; 0.7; 1.59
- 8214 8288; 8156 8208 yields 0.9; 0.1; 0.69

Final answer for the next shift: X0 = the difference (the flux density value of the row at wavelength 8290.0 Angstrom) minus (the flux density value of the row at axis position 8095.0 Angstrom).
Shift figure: 0.0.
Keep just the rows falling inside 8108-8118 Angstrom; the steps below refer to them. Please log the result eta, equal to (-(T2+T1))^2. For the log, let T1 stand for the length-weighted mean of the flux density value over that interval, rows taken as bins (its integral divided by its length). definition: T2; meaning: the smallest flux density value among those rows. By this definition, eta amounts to 840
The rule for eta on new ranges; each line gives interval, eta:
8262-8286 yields 777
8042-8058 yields 836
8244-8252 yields 822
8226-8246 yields 753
